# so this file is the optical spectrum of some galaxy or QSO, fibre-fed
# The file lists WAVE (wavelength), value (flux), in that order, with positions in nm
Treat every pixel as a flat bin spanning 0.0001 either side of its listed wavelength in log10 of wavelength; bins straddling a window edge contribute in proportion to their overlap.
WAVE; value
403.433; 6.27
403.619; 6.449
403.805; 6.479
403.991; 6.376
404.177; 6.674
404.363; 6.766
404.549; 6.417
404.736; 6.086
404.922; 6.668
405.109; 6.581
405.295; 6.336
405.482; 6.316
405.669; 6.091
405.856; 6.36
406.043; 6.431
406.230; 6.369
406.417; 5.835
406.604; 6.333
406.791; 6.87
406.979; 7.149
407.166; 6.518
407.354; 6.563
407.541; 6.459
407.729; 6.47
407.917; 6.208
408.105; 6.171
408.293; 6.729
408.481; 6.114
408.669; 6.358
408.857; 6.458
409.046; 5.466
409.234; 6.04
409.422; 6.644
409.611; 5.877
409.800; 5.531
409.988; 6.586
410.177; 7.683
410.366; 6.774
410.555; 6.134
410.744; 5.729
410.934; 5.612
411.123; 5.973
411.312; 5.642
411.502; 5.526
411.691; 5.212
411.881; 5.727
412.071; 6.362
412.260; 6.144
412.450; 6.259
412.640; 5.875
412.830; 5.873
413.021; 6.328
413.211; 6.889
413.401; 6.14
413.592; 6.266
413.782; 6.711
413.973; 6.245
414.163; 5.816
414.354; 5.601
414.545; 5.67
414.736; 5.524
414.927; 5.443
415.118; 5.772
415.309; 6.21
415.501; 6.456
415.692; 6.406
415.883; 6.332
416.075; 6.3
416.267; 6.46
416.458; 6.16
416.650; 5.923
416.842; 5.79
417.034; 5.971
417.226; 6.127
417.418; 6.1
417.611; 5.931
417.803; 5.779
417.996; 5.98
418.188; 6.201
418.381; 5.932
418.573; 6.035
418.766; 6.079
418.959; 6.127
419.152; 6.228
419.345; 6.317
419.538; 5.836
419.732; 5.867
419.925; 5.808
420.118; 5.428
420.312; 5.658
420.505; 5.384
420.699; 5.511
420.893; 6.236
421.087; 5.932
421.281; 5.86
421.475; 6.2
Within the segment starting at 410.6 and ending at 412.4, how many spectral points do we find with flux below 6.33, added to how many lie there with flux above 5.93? 11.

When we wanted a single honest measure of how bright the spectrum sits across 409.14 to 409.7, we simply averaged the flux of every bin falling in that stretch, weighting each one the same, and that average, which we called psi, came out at 6.2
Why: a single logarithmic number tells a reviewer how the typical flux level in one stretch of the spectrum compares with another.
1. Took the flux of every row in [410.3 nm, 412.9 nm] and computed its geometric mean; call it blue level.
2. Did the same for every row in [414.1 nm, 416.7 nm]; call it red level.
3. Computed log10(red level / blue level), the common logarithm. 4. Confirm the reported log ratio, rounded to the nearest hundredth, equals 0.01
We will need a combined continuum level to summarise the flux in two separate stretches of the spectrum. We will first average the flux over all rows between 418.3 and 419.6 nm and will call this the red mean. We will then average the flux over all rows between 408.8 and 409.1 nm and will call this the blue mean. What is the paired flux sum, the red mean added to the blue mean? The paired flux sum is 12.0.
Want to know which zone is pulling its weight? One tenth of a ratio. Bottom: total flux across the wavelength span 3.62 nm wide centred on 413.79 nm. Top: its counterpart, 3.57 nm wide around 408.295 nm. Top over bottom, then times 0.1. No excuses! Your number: 0.104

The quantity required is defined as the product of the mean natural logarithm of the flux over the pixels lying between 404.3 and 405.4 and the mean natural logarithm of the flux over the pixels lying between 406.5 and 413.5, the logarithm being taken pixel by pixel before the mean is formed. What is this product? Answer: 3.41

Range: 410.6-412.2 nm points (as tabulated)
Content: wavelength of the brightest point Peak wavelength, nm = 412.071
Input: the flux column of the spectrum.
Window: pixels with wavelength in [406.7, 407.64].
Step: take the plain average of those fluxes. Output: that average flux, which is 6.7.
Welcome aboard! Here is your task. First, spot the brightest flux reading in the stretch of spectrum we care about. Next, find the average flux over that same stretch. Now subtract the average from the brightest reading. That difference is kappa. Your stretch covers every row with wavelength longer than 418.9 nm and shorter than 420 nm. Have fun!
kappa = 0.29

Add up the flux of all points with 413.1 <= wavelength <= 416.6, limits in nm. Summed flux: 110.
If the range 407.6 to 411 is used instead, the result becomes 113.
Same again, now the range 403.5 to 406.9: 115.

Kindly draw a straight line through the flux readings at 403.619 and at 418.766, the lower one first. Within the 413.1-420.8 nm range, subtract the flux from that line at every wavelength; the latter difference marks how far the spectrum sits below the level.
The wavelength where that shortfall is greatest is 414.927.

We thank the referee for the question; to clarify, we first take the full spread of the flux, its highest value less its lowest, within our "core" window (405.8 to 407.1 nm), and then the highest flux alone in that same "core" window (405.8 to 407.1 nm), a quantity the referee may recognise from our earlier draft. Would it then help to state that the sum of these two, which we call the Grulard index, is 8.5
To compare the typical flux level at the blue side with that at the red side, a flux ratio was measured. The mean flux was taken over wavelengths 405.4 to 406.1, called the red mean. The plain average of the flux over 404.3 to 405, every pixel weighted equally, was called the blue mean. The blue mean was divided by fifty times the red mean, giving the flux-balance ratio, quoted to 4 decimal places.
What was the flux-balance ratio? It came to 0.0206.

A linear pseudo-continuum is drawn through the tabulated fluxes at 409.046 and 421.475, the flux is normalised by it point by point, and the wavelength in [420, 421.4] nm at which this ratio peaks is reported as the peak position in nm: 420.893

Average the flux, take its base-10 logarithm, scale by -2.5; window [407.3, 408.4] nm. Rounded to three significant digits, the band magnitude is -2.02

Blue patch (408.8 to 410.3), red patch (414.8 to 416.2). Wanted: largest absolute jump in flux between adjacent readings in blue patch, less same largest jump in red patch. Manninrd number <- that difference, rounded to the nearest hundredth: 0.66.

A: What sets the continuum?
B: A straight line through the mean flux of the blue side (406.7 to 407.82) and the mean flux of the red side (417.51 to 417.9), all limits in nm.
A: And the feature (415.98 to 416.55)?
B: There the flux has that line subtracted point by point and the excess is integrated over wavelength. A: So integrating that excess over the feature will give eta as 0.20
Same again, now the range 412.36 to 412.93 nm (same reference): -0.14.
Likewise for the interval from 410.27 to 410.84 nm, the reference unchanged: -0.11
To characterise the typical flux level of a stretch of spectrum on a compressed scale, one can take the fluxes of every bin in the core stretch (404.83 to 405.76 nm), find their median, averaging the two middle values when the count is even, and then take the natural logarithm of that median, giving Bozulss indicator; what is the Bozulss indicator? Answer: 1.85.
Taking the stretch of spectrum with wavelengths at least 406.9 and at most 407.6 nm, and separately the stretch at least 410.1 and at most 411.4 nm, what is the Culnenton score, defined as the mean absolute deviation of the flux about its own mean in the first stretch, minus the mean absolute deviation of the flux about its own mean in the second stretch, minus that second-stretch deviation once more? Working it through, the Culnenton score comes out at -0.91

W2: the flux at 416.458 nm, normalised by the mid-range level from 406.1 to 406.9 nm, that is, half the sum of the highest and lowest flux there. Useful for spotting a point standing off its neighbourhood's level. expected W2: 0.97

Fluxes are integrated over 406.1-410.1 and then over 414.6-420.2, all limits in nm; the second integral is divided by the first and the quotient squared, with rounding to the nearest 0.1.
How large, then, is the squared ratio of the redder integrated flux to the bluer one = 1.8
